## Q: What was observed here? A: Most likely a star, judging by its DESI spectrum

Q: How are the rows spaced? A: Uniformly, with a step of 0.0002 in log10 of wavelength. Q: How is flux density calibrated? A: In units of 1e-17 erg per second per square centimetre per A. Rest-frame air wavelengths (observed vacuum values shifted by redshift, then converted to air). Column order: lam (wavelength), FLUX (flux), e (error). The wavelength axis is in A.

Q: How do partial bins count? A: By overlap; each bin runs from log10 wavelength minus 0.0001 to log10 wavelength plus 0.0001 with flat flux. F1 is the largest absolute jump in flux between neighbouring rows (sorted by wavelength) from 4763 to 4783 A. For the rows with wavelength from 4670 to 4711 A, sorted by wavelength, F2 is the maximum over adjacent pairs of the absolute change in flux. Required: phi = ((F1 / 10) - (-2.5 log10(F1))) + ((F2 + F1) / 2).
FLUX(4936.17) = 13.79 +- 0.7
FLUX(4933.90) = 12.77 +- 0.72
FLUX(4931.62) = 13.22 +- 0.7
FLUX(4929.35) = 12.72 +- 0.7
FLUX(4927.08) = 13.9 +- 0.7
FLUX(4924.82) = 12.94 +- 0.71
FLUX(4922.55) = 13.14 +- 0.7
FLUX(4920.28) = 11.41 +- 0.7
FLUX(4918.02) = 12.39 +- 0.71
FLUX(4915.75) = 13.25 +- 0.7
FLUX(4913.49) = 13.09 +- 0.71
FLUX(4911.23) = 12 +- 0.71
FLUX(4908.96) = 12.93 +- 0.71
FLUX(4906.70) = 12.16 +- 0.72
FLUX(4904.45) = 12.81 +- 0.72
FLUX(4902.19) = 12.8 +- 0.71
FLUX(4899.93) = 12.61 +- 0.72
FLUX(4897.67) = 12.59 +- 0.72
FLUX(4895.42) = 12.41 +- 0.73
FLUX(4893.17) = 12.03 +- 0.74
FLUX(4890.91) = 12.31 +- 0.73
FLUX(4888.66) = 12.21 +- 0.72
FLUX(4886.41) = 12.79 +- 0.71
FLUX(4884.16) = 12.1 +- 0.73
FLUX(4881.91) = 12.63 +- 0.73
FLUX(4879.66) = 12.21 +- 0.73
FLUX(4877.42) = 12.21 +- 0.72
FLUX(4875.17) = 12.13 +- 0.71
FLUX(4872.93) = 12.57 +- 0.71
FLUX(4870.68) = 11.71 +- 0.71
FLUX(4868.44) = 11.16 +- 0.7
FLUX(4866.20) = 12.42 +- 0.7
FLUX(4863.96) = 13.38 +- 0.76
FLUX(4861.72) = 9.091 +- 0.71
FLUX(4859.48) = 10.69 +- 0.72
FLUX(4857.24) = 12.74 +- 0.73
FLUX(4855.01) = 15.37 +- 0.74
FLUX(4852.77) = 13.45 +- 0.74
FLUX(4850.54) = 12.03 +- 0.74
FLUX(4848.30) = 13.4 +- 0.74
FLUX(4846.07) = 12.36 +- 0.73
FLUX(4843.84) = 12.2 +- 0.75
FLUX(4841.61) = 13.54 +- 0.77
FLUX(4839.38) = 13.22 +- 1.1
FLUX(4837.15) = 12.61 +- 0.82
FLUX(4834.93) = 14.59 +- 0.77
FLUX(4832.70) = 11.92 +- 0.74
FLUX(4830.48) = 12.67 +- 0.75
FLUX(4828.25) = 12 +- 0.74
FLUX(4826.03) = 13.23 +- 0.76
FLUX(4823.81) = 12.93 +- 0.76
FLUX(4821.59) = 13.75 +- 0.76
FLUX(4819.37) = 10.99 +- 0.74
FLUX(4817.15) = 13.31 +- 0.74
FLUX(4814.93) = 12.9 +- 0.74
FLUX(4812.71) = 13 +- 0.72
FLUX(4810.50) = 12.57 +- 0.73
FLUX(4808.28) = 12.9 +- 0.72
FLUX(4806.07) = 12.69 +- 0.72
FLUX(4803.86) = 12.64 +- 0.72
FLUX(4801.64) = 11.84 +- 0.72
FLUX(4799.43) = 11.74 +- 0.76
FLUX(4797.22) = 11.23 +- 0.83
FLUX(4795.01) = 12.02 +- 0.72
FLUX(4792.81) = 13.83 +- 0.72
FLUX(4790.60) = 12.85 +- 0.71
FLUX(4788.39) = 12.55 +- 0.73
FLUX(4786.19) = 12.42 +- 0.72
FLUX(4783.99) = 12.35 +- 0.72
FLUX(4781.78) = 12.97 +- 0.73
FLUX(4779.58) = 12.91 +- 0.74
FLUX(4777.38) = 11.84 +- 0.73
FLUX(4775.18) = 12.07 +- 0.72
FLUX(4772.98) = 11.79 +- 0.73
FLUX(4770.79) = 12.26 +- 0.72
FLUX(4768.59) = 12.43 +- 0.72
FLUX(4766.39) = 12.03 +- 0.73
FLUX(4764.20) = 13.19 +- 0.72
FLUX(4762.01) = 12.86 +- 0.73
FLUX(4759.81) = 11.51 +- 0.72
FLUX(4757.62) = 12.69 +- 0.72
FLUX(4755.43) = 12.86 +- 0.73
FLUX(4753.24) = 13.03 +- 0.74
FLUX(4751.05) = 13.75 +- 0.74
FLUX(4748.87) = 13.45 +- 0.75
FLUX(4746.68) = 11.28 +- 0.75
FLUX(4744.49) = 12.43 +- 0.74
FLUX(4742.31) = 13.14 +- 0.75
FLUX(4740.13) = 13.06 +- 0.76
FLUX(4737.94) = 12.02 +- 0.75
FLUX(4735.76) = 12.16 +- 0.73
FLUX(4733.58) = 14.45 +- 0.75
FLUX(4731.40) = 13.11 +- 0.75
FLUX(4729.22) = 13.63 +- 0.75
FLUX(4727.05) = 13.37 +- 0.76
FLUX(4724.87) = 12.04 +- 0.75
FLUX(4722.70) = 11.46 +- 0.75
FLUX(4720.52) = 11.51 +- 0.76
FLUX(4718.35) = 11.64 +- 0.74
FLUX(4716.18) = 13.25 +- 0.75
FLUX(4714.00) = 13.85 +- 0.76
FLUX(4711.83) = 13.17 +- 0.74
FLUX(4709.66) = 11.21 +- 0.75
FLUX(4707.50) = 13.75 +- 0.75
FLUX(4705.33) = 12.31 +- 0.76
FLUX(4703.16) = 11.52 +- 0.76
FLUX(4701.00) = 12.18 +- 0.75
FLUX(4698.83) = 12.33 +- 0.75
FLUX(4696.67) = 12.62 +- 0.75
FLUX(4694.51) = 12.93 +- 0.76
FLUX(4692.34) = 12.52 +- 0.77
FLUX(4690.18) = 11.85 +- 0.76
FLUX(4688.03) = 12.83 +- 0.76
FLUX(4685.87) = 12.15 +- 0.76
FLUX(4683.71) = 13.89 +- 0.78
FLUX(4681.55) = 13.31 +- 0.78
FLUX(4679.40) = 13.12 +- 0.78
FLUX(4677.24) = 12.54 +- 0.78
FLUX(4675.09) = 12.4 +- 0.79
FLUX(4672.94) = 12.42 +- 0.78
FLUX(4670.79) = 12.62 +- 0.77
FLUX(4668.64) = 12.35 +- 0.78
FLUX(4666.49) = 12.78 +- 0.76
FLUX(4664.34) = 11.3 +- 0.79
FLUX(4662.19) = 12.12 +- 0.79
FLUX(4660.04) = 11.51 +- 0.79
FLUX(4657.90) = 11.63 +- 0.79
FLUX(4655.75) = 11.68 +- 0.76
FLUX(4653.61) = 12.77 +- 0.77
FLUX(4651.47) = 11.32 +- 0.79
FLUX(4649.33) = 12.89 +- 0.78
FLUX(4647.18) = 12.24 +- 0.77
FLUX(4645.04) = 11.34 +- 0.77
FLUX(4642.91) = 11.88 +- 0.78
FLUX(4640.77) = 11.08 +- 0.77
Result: 2.1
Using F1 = 1.2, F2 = 2.54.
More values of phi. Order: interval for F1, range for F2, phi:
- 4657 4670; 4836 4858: 2.6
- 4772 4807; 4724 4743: 2.9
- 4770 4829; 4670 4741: 4.0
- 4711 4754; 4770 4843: 3.7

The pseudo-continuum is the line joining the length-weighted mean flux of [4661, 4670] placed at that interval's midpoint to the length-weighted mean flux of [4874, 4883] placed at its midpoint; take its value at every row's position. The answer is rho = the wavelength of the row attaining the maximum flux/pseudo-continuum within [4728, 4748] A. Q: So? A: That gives 4733.58 A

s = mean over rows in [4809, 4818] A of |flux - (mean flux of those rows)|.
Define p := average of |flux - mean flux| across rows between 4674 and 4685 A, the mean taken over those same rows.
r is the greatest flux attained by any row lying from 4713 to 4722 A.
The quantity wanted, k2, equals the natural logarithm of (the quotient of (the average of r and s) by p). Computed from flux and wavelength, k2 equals 2.71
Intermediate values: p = 0.47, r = 13.85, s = 0.21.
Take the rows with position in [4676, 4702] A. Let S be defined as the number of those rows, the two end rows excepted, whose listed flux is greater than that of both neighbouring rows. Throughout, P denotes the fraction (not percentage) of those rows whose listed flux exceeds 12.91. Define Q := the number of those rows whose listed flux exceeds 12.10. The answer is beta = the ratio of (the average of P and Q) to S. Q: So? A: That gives 1.9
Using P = 0.33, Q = 11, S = 3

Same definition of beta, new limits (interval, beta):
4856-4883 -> 2.0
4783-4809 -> 4.0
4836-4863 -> 1.6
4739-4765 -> 2.6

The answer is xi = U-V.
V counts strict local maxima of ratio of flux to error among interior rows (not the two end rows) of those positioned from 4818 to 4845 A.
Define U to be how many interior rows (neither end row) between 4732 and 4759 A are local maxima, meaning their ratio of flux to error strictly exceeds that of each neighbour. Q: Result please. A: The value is -3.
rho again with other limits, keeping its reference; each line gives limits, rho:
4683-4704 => 4683.71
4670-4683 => 4681.55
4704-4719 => 4714.00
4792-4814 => 4792.81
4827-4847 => 4834.93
